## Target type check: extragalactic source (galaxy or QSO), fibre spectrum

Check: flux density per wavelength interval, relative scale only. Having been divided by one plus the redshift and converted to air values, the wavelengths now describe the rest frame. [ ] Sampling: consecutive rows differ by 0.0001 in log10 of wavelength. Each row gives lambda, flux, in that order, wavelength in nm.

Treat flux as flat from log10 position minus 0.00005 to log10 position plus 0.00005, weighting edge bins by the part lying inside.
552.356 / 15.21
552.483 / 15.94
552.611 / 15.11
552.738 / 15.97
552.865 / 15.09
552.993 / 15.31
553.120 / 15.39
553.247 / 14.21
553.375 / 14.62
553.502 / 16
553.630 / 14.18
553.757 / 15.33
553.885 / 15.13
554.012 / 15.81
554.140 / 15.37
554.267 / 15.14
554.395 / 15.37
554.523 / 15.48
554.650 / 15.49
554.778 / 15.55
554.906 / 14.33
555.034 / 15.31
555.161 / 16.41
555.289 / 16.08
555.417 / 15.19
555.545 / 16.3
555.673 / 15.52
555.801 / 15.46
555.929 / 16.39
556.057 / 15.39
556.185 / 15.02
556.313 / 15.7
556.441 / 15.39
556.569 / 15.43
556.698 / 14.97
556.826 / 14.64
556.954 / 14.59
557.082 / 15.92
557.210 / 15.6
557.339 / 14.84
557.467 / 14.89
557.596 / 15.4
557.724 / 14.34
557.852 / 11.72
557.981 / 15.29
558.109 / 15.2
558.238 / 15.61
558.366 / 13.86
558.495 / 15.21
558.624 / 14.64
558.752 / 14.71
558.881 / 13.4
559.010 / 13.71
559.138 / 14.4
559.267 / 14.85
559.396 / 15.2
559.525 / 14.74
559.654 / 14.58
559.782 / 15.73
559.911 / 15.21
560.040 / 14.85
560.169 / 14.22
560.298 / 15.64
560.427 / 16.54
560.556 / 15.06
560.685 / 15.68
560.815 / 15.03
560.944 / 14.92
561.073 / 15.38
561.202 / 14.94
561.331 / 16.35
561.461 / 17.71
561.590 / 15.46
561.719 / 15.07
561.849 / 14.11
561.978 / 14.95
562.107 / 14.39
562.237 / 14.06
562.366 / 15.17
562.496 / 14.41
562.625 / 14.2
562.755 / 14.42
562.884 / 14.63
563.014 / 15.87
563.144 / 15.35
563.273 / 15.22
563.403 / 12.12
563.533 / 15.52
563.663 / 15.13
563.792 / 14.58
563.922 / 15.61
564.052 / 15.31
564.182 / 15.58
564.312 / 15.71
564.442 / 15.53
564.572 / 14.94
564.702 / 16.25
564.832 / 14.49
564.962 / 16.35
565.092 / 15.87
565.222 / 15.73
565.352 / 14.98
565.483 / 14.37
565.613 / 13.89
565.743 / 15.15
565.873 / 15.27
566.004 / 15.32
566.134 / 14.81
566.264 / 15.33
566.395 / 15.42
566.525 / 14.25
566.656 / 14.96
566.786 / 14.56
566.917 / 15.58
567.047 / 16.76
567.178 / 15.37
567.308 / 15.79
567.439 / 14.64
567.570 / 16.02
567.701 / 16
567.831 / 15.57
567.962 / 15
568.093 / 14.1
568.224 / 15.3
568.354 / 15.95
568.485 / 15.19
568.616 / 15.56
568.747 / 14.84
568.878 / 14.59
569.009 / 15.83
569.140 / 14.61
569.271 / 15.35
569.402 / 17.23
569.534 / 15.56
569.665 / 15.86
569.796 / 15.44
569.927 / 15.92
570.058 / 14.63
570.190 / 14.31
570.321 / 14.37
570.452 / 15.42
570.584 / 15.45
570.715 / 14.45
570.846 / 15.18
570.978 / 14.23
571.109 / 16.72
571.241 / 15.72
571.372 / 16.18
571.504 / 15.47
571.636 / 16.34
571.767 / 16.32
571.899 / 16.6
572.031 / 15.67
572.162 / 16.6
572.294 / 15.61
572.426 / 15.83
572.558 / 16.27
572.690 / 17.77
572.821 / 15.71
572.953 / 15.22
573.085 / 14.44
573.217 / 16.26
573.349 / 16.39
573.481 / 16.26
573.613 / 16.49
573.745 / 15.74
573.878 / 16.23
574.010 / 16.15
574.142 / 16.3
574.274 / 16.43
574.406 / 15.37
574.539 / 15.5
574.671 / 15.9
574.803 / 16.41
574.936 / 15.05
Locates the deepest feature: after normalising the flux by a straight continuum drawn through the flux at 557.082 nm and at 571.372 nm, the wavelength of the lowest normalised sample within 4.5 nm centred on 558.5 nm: 557.852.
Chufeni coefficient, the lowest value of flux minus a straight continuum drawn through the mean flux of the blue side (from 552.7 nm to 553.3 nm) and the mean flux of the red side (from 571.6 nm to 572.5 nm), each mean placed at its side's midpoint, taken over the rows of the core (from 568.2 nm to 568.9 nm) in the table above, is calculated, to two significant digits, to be -1.4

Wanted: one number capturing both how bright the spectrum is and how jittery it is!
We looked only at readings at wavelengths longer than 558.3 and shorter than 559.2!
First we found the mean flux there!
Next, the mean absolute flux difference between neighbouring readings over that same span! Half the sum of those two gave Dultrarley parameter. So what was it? 7.50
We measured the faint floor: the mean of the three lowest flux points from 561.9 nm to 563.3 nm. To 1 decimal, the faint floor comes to 14.2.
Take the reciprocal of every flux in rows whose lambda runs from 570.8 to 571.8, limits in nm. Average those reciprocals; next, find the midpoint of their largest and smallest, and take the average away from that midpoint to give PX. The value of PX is 0.0015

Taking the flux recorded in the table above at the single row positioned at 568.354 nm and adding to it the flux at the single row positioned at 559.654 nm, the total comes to 30.5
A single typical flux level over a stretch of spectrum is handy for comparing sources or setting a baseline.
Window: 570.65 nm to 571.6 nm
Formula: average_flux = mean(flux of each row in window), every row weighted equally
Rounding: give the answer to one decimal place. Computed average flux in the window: 15.4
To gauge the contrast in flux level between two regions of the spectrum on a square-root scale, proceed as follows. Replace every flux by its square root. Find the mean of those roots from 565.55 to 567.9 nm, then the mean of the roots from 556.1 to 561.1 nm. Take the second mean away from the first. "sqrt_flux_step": 0.044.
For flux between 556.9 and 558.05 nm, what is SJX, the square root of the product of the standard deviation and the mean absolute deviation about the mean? 1.0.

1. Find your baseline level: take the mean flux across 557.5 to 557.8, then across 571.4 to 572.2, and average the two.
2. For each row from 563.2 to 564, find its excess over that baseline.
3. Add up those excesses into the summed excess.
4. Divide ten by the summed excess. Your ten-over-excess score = -2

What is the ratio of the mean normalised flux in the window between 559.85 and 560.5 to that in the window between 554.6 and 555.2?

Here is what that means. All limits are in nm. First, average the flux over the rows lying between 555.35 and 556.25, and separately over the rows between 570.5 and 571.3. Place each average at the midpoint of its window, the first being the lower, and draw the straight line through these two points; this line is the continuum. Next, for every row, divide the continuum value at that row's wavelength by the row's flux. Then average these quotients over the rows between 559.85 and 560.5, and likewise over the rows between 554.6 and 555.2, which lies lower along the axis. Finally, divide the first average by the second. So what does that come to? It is 1.00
